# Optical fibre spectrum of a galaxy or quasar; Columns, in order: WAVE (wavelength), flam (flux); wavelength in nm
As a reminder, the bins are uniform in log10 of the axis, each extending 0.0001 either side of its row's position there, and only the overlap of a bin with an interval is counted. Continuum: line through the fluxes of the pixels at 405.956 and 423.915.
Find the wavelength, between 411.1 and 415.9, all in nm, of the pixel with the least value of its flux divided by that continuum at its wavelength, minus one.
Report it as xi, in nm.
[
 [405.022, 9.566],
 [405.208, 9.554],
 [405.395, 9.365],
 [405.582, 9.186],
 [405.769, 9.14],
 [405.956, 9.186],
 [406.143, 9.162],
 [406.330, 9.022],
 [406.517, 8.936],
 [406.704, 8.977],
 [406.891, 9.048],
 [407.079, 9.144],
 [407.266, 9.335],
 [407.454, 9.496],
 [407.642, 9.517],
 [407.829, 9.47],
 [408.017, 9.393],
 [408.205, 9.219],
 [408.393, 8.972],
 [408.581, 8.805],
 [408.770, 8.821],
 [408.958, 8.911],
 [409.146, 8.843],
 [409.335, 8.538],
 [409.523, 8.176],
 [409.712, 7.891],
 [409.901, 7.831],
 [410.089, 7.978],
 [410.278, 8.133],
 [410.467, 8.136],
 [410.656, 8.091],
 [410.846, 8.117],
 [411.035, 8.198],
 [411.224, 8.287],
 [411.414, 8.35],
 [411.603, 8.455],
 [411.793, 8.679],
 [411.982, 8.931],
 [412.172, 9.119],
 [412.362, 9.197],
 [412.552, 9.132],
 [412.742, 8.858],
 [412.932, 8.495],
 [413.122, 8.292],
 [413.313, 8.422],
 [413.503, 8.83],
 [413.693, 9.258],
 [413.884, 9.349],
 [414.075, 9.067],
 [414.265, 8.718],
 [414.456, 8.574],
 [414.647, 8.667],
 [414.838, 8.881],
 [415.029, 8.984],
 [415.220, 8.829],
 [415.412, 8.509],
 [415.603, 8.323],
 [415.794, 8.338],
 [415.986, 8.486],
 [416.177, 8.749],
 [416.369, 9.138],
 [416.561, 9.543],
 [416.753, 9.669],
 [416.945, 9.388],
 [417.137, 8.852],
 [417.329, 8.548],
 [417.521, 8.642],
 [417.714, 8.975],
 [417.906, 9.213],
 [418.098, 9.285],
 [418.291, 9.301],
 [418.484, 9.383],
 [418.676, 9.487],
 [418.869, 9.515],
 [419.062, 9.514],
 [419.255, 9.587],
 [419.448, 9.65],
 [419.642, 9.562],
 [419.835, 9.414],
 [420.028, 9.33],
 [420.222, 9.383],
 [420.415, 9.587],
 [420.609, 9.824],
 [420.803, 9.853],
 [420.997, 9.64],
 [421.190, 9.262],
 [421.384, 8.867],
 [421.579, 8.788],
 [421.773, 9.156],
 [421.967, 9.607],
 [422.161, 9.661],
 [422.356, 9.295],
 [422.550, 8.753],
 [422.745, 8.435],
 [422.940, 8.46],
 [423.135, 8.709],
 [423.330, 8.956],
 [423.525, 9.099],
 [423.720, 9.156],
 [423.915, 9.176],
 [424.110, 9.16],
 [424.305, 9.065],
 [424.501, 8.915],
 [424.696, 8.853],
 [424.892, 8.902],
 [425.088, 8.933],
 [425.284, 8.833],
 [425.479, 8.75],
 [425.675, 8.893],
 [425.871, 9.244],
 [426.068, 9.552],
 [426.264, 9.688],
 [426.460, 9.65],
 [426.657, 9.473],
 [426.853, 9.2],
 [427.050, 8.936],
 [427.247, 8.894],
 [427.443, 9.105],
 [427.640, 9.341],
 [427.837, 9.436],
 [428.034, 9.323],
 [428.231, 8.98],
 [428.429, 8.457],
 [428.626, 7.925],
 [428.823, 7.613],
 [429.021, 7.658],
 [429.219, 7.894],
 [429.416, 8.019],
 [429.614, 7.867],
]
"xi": 411.224 nm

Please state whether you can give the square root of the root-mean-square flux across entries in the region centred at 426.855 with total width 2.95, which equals 3.04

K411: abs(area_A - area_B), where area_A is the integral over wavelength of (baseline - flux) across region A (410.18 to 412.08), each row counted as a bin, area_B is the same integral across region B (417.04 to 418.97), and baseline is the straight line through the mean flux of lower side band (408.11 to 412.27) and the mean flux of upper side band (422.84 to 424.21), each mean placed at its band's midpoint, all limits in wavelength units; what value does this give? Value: 1.02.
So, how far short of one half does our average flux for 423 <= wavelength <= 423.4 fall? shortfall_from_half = -8.3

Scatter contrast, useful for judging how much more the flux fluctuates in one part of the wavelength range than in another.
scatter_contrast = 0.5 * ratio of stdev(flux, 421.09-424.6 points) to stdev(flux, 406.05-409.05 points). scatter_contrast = 0.69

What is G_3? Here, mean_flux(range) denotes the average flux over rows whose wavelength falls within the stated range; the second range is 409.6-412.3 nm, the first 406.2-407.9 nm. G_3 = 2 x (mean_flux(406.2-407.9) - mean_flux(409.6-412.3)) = 1.8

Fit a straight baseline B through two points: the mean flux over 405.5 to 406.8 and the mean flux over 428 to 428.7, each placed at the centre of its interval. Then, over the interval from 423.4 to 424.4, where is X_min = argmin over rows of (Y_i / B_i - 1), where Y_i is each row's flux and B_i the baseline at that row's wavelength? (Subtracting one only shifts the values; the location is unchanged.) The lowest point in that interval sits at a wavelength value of 424.305 nm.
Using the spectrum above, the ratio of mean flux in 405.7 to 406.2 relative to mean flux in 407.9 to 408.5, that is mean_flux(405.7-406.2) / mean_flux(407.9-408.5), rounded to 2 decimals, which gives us 1.00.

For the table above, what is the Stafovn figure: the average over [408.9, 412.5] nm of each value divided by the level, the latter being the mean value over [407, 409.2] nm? 0.92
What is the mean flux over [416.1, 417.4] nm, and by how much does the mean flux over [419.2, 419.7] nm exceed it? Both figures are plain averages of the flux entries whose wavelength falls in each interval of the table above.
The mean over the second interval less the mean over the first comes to 0.5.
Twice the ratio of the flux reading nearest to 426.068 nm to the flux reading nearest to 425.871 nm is 2.07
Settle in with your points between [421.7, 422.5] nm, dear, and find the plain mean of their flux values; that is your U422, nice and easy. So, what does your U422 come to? 9.4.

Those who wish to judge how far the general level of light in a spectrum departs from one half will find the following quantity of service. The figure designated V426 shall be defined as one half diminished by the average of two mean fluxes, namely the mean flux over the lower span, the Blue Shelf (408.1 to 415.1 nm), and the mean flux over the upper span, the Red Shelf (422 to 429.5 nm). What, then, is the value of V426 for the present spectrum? -8.27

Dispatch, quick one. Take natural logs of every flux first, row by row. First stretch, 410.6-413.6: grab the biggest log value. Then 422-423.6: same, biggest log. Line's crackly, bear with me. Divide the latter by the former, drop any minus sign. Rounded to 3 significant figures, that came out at 1.02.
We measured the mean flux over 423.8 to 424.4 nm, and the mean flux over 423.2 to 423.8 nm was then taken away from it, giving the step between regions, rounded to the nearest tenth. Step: 0.1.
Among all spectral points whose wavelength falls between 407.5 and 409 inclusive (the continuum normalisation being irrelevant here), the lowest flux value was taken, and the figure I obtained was 8.805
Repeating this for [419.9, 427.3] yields 8.435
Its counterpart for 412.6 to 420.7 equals 8.292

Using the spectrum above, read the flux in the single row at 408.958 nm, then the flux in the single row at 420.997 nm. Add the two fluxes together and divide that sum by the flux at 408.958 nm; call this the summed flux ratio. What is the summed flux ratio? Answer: 2.08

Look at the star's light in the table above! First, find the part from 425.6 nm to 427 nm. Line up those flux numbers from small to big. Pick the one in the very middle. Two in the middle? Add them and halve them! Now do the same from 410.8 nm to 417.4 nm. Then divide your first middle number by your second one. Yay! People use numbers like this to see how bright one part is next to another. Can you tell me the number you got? 1.08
